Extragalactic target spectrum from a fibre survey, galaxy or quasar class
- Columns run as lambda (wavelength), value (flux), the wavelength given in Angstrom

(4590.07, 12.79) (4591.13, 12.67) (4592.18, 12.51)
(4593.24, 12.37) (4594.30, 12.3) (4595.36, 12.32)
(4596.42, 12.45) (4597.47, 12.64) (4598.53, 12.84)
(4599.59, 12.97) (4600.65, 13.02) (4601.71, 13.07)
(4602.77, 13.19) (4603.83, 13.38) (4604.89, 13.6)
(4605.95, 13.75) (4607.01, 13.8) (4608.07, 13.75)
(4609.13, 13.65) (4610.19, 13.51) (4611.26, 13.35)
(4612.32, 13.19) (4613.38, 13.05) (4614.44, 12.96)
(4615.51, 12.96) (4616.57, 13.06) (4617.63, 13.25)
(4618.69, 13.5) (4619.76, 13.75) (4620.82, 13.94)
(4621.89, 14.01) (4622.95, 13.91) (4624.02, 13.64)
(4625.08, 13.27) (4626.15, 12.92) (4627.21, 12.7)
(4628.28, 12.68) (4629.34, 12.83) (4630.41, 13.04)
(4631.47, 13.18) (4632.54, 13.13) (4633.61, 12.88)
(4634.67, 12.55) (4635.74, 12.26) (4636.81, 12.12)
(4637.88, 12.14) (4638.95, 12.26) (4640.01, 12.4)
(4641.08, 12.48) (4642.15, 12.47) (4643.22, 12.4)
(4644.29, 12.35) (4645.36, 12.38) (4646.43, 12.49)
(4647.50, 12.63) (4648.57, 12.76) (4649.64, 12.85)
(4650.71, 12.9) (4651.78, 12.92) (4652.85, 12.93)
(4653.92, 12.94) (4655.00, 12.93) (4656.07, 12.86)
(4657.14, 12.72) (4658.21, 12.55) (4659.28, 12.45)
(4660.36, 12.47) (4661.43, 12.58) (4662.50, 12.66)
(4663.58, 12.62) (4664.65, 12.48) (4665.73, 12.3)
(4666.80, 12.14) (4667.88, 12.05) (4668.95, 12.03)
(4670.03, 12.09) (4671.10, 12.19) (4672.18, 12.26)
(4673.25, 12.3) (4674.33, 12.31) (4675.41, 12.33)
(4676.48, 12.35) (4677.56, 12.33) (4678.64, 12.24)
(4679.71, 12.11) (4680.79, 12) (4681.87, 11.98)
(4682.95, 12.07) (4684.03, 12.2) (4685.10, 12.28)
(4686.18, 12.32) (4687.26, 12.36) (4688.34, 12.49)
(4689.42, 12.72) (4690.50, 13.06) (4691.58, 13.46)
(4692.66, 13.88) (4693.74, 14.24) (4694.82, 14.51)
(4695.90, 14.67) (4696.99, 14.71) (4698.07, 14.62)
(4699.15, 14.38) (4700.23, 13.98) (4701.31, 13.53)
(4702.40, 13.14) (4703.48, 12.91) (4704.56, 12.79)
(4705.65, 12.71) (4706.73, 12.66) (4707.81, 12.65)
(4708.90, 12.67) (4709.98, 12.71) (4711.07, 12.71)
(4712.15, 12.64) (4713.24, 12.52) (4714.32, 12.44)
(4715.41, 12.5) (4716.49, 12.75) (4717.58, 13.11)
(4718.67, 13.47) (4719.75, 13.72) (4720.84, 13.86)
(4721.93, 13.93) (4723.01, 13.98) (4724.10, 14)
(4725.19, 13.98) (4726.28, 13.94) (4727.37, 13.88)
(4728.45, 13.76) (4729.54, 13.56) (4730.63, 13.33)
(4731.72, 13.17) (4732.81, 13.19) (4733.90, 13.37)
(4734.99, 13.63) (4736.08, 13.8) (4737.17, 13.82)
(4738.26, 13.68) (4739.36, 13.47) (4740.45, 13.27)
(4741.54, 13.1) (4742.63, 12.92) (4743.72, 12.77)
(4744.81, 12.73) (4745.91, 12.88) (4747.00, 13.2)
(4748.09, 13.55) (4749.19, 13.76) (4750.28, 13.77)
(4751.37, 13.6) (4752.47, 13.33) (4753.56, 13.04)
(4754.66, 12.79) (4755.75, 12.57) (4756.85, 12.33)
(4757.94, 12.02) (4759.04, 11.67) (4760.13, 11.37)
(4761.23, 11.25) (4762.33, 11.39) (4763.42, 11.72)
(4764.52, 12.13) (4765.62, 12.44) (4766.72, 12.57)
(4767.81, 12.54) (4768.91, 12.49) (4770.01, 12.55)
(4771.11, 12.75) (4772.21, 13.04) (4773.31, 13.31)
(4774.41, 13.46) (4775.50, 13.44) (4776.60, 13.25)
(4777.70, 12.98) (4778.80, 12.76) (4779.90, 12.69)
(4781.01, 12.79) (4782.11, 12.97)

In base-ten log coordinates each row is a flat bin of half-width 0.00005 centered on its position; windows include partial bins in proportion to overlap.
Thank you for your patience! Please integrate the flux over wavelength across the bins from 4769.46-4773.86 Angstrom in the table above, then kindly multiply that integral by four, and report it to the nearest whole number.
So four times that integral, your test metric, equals 227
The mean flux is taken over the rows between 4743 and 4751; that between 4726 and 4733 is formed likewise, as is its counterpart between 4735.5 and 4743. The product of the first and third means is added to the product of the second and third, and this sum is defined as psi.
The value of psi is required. 360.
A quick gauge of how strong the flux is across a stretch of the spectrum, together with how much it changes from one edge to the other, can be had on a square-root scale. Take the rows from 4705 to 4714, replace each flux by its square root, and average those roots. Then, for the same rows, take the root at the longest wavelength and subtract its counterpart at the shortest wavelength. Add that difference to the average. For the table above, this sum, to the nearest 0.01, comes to 3.53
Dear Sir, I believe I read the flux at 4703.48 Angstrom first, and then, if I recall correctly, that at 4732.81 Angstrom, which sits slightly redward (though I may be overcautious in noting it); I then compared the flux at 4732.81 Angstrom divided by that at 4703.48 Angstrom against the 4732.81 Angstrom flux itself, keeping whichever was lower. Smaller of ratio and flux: 1.02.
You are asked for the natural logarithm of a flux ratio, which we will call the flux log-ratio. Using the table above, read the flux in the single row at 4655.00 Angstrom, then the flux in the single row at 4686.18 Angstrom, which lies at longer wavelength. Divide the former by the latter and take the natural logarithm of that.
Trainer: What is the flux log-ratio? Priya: 0.05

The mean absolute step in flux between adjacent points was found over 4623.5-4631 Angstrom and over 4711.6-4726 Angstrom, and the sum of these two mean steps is 0.37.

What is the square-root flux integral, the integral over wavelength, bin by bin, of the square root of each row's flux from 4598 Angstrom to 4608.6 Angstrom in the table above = 38.7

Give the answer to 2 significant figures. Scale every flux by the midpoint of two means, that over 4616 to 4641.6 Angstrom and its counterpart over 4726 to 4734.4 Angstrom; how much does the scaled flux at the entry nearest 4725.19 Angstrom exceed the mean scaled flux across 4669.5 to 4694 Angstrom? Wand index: 0.11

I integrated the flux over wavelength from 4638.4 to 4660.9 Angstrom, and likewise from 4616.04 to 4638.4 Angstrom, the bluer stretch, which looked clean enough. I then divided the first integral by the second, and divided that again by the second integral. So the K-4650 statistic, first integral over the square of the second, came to 0.0033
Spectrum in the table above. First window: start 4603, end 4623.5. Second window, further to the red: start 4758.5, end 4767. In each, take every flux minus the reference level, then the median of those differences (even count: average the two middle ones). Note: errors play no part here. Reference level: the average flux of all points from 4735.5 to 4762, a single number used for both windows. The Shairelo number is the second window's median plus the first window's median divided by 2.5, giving -1.0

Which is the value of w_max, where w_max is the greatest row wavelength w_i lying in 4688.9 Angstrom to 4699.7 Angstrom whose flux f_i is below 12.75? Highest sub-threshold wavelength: 4689.42 Angstrom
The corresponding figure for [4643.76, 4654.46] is 4647.50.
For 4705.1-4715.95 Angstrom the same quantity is 4715.41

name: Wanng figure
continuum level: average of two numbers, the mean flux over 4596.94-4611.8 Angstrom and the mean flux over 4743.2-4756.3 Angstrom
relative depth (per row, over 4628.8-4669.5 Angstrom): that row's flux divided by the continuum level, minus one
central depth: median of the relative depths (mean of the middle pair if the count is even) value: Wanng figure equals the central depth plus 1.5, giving 1.45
